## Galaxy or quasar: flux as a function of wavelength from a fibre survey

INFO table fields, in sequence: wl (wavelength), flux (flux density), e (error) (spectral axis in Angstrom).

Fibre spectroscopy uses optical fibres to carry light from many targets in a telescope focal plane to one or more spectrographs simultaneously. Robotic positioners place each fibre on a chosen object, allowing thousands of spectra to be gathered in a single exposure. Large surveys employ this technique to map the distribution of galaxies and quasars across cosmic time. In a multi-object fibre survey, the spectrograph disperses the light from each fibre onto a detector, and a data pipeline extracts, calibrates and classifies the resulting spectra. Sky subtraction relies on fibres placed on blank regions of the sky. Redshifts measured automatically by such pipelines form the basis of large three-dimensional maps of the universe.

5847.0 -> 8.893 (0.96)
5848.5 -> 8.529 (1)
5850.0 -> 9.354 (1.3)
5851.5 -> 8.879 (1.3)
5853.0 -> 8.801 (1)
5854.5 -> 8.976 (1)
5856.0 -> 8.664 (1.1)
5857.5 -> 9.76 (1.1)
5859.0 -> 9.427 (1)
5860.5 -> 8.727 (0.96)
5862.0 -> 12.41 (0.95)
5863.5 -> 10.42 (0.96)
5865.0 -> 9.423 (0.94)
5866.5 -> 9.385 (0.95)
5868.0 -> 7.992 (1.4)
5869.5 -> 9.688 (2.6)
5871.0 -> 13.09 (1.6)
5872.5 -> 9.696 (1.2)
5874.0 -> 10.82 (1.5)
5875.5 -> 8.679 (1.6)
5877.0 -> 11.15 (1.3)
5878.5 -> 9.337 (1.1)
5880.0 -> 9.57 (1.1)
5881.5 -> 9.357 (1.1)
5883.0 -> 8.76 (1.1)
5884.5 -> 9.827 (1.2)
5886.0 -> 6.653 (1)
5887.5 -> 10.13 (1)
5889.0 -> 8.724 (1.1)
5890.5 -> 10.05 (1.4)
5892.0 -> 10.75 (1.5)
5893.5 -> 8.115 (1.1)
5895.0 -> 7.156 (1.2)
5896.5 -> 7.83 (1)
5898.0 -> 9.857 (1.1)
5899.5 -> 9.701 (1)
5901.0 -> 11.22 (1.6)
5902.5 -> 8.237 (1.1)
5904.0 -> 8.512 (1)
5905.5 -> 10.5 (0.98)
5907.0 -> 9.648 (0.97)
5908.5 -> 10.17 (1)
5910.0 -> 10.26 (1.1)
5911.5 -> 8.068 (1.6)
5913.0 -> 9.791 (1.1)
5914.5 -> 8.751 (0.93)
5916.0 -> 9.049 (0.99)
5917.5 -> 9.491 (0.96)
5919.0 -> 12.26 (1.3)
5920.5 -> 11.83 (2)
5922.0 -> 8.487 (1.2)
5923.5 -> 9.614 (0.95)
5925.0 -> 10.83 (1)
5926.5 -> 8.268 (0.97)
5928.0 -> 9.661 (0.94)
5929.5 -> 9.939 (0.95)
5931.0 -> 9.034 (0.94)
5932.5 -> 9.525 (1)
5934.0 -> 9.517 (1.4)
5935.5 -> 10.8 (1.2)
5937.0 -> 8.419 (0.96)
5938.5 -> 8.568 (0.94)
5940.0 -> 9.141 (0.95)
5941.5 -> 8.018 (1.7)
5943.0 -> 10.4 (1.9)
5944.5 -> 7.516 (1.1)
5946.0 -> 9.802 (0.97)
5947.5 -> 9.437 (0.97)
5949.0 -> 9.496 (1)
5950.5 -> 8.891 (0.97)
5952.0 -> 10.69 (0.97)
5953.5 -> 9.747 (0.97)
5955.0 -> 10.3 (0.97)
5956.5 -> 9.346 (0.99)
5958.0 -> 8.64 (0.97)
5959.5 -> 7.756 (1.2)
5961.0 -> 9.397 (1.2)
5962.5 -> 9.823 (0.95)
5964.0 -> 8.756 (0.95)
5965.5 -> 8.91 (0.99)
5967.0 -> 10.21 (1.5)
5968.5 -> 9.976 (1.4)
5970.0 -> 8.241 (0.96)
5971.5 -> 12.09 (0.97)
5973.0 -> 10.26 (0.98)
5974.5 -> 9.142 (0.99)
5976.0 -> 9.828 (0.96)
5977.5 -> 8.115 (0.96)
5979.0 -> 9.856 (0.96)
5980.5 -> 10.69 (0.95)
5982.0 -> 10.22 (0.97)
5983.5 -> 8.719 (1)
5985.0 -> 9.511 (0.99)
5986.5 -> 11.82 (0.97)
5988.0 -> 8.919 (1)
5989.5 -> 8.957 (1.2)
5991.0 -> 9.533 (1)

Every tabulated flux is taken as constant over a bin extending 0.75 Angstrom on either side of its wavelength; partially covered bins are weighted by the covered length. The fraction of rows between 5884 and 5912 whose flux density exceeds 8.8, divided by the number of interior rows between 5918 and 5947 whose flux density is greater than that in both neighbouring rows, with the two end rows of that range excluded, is 0.096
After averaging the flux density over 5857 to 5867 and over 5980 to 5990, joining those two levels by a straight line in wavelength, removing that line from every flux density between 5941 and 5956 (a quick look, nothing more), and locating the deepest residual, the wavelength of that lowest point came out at 5944.5 Angstrom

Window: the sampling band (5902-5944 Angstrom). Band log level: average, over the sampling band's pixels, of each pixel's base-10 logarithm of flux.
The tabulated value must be 0.976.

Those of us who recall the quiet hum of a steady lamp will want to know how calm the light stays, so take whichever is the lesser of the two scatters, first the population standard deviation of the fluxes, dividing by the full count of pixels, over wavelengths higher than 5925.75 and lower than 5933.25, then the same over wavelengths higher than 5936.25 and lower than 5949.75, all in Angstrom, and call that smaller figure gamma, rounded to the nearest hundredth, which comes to 0.59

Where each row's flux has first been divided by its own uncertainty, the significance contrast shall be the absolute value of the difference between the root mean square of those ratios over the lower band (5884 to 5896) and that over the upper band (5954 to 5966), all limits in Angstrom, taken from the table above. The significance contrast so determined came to 1.4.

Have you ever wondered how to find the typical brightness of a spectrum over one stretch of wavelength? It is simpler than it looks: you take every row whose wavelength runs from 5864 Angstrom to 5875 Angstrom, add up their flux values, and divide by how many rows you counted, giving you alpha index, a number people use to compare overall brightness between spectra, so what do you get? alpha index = 10.0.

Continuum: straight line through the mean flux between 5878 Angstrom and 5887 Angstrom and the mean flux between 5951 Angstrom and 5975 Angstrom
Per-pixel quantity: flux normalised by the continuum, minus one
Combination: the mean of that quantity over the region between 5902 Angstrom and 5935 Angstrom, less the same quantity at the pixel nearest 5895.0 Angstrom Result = 0.25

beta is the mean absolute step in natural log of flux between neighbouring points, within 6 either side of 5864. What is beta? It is 0.152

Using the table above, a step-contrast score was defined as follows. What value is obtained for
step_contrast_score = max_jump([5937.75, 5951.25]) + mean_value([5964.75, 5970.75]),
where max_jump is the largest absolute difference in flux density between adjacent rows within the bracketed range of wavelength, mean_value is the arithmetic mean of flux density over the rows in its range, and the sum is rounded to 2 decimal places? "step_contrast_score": 12.22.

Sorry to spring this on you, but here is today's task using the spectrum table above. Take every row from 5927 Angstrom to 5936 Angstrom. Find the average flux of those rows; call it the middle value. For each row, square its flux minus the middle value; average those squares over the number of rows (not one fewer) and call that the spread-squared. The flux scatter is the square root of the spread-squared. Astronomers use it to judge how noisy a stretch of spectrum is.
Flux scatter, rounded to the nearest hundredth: 0.54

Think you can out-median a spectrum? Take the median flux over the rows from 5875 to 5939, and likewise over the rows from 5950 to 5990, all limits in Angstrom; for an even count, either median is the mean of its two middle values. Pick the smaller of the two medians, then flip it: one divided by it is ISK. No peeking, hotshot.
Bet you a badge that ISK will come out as 0.105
